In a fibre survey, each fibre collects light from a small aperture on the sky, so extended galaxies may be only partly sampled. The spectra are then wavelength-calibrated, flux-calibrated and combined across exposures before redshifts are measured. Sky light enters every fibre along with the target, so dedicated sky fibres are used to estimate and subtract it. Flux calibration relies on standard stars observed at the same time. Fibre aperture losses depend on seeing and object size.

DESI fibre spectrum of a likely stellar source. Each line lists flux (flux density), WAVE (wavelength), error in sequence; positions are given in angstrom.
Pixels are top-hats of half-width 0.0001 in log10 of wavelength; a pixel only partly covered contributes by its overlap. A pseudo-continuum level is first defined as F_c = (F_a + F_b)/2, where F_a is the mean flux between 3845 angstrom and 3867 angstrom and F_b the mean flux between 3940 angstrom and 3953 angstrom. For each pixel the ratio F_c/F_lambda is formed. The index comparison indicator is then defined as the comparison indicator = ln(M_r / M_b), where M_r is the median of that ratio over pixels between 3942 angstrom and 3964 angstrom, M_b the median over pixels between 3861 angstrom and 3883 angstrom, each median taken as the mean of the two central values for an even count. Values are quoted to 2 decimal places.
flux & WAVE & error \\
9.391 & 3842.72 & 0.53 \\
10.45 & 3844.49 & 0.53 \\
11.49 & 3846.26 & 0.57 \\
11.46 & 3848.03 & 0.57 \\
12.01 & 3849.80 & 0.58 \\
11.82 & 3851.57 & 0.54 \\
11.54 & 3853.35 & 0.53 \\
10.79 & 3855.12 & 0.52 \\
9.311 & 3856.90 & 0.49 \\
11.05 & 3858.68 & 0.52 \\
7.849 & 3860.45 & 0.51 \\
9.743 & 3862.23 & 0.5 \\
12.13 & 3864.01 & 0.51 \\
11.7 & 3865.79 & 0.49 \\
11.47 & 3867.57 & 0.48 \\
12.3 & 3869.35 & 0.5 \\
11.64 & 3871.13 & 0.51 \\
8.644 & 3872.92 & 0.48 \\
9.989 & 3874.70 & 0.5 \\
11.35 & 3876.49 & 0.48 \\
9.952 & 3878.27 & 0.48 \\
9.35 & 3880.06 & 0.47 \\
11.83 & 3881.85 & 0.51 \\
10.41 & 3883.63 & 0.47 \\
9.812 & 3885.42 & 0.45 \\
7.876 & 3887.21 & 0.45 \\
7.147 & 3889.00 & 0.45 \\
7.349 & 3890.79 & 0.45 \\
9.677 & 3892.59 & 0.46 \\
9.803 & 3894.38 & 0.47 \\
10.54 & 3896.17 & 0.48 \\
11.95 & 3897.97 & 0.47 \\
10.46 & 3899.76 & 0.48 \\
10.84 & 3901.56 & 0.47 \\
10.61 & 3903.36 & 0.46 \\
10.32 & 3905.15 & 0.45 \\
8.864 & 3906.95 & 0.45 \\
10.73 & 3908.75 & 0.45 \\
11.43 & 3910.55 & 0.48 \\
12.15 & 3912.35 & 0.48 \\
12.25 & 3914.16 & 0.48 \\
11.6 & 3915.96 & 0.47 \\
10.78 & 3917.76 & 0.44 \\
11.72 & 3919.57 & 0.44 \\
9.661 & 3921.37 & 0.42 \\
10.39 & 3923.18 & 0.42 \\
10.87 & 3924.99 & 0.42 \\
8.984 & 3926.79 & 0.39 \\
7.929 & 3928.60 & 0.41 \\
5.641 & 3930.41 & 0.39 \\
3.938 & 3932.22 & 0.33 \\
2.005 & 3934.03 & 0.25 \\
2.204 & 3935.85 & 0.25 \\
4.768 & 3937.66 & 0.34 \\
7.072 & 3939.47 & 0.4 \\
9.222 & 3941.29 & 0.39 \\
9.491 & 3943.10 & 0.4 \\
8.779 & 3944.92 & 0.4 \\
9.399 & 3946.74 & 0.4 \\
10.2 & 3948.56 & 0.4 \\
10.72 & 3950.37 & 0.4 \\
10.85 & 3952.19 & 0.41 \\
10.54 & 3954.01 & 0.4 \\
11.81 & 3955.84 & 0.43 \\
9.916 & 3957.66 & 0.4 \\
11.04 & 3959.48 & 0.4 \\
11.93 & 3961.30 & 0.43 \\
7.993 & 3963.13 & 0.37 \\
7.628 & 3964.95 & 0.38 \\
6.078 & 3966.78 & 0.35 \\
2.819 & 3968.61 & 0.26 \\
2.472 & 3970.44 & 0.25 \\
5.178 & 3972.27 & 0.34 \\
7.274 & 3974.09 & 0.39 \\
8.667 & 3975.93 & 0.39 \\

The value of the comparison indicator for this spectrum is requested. 0.10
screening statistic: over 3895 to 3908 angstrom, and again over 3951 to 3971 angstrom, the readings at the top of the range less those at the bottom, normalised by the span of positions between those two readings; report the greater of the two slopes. -0.16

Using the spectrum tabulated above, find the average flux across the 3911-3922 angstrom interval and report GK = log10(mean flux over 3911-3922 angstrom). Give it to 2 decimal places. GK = 1.06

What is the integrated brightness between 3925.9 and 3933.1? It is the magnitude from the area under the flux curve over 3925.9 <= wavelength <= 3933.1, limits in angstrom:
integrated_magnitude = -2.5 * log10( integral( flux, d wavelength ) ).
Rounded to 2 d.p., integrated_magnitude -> -4.20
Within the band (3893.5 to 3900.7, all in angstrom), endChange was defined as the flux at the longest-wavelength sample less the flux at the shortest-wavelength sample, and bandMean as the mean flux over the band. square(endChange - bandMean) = 101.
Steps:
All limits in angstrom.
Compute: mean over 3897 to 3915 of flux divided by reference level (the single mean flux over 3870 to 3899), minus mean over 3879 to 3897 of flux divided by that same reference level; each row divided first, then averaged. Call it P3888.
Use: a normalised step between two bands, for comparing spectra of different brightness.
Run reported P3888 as 0.16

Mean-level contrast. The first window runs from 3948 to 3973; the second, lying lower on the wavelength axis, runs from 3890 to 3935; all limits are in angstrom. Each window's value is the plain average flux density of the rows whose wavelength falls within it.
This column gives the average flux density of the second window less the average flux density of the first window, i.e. 1.1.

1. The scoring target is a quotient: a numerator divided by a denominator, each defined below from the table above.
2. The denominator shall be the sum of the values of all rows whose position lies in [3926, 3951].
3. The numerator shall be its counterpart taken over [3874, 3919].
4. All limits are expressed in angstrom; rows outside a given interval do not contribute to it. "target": 2.6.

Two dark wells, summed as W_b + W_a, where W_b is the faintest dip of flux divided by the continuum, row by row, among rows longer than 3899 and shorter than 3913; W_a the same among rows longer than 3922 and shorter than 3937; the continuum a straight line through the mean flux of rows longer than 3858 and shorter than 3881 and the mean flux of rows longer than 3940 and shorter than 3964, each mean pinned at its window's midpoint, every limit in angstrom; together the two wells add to 1.05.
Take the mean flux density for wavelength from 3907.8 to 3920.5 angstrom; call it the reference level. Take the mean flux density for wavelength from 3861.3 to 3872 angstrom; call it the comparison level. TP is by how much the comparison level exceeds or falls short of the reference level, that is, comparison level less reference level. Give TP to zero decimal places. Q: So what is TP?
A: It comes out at 0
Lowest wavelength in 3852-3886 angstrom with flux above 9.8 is 3853.35 angstrom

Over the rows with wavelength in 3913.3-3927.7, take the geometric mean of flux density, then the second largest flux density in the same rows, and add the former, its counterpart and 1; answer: 23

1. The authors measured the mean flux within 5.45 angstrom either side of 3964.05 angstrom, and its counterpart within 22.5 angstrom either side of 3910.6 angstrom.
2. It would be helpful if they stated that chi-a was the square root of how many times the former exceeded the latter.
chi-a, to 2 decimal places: 0.90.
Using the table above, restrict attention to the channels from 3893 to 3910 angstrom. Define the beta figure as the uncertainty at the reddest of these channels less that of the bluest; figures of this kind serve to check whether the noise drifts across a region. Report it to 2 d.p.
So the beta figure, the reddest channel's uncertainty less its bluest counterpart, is -0.02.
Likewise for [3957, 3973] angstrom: -0.06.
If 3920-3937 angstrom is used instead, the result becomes -0.17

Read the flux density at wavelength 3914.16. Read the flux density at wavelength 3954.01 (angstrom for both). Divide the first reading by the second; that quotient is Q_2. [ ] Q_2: 1.16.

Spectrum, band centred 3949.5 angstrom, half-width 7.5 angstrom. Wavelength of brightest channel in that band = 3955.84 angstrom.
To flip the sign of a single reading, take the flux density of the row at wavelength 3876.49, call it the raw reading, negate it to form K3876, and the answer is -11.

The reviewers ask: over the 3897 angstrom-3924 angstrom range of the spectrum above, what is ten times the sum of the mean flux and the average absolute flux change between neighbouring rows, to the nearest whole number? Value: 118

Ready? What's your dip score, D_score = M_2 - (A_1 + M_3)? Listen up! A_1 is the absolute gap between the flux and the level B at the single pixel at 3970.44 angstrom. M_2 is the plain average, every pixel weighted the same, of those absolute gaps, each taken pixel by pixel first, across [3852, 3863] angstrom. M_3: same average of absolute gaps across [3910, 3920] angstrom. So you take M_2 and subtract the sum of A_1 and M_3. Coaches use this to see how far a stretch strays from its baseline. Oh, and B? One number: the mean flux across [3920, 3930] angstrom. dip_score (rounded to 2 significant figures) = -8.0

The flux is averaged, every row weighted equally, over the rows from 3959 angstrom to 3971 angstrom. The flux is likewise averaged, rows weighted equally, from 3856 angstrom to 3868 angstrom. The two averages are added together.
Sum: 17.6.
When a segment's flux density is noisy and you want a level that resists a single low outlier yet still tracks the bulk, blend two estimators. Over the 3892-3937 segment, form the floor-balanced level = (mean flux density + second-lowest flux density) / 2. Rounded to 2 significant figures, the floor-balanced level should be 5.8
